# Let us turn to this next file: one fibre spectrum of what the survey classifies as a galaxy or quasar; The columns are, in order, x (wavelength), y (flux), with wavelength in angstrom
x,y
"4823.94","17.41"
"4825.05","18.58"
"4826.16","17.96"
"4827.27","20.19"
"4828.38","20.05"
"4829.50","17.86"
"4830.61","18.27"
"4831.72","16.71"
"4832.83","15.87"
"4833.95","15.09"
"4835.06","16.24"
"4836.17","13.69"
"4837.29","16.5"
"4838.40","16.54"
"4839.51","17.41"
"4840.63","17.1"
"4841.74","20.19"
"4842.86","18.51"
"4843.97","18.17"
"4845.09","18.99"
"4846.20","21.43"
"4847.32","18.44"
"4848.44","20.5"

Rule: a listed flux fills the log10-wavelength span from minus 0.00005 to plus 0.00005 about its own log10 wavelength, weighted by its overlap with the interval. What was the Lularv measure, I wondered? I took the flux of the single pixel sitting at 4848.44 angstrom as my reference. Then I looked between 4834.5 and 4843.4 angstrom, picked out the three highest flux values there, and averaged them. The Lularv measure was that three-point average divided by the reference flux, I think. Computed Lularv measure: 0.91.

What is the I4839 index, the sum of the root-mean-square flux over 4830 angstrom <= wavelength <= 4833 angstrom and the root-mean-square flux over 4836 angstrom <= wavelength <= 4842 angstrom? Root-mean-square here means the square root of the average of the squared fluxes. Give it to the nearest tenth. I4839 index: 34.0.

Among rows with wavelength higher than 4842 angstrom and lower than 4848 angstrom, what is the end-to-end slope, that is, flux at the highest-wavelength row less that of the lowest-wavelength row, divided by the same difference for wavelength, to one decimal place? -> 0.0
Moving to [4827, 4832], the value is -0.8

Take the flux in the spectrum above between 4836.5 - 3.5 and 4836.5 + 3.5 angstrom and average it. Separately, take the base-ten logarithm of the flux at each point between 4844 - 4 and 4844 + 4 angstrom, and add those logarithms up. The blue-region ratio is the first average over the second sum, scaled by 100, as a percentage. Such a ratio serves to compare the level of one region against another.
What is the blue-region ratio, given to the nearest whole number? 178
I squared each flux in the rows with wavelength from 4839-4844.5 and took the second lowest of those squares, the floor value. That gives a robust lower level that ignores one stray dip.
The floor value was 303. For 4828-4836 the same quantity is 252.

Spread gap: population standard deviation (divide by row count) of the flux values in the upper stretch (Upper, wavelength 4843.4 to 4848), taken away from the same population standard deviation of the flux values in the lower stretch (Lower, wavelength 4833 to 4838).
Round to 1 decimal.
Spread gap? -0.2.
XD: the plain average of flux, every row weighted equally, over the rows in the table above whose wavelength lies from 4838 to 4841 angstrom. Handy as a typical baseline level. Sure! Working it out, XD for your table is 17.0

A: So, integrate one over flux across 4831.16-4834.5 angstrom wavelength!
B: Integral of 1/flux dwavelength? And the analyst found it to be 0.210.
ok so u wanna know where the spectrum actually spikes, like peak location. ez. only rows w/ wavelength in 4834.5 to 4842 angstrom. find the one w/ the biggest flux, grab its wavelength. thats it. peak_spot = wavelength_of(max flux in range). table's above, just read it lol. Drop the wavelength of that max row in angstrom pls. 4841.74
